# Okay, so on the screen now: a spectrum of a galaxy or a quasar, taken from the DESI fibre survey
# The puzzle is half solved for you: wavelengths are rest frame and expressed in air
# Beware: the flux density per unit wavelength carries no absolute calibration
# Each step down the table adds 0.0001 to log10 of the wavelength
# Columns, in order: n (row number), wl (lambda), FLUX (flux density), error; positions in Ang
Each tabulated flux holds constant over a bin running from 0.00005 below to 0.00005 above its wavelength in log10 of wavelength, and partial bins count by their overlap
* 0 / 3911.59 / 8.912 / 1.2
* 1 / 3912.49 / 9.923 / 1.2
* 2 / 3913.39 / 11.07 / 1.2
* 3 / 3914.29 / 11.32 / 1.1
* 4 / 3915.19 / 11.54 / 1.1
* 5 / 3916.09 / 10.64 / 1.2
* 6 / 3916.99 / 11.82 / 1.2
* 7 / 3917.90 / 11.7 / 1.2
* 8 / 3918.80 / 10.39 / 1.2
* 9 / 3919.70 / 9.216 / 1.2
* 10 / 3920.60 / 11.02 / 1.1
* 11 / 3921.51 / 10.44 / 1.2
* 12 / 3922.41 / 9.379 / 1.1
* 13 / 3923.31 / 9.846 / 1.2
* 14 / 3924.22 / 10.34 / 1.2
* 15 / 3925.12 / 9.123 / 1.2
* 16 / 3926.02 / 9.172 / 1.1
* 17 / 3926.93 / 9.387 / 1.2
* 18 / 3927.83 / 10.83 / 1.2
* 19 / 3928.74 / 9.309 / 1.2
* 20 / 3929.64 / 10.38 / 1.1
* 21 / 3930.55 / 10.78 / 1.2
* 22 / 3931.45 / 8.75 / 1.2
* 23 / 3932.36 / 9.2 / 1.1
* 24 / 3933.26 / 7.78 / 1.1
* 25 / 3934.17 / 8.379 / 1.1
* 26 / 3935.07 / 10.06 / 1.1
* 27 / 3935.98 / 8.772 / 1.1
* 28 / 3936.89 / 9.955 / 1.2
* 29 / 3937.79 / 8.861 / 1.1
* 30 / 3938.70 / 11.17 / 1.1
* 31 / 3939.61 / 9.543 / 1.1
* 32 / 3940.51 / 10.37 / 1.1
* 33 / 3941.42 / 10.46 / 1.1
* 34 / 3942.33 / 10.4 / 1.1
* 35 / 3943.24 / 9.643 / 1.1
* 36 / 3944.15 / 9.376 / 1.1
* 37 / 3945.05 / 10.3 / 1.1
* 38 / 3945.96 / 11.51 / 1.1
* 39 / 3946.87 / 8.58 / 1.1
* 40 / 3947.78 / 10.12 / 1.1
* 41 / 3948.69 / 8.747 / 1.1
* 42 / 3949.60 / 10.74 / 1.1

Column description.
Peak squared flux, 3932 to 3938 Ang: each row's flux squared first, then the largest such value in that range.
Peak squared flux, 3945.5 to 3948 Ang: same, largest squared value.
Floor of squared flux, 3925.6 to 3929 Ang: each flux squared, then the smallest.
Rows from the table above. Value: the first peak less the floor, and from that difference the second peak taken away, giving -115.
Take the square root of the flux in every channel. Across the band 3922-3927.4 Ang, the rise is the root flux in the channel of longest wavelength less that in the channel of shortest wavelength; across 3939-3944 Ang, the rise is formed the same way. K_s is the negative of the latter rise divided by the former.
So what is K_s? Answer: -12.4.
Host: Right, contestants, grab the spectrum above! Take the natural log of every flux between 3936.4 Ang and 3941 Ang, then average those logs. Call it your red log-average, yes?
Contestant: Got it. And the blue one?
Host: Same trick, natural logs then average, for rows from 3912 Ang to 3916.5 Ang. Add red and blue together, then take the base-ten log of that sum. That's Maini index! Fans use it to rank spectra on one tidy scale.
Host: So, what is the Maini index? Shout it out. 0.671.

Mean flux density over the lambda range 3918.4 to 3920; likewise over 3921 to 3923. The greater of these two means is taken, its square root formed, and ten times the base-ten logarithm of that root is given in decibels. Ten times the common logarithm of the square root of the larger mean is 4.98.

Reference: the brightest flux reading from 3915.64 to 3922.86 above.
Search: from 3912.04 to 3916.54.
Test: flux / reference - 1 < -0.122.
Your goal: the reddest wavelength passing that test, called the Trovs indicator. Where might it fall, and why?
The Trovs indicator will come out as 3912.49 Ang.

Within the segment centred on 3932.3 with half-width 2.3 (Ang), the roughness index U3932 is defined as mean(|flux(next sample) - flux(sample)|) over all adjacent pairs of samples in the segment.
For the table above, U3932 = 1.12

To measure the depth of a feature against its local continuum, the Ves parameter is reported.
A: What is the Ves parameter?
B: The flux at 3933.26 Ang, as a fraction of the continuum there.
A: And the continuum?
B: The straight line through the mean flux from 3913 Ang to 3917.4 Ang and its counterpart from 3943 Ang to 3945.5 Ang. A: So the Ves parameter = 0.75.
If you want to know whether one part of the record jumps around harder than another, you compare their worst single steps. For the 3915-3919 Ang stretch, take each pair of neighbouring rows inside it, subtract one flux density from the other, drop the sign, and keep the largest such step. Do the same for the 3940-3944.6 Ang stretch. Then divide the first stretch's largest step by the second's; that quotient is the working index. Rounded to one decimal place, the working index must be 1.7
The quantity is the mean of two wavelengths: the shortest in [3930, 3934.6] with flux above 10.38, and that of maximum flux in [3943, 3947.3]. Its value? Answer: 3938.3 Ang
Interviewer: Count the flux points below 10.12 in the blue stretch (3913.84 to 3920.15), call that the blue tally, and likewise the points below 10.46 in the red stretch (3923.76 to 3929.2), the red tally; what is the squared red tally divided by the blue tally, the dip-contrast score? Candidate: 25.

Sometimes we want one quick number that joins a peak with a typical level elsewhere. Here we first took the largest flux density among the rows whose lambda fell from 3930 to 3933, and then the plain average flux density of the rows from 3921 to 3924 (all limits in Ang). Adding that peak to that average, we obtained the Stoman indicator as 20.7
